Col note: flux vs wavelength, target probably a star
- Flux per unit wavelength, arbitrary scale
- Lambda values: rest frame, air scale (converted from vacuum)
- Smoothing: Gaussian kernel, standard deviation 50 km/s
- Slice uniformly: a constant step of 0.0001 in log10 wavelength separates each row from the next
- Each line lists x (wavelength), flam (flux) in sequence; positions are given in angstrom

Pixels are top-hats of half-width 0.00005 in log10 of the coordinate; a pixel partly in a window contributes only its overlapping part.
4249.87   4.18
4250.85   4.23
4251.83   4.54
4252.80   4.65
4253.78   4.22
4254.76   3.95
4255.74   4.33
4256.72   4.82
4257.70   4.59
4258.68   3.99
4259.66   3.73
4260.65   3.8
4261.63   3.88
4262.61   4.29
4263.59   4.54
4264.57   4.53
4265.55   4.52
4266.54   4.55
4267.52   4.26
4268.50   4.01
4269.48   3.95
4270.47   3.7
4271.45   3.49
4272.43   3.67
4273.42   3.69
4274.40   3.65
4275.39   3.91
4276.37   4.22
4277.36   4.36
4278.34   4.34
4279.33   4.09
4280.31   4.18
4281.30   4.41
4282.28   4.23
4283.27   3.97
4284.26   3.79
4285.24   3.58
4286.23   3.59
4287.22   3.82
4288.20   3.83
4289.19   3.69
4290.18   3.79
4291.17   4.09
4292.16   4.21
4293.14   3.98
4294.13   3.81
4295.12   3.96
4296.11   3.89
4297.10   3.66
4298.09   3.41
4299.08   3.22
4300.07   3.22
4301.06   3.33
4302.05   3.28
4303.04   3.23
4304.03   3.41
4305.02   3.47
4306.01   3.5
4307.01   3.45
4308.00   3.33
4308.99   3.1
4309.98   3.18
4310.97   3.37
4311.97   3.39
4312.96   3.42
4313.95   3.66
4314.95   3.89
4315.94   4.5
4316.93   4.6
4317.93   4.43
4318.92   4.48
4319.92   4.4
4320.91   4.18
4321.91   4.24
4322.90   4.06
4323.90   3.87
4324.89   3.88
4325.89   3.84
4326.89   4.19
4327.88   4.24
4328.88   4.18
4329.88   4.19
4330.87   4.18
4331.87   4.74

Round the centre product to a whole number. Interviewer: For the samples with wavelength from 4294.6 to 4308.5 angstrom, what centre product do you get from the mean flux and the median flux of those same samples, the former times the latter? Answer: 12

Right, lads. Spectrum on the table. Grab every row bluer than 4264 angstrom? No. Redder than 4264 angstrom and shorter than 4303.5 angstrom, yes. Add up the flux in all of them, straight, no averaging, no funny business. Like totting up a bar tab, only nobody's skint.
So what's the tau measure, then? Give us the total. 155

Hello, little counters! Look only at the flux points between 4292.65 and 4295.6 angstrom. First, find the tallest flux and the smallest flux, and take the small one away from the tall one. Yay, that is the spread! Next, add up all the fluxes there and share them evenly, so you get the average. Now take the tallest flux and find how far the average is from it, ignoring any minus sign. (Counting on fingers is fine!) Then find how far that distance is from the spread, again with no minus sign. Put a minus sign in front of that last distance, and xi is -0.11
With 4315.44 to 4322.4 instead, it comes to -0.22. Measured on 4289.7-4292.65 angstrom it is -0.24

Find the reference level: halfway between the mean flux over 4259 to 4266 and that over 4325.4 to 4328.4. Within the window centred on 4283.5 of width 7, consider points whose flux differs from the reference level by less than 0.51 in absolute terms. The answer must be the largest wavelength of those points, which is 4284.26 angstrom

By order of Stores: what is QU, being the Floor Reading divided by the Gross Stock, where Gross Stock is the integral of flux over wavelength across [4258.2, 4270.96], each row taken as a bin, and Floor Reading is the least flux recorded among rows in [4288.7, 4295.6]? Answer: 0.07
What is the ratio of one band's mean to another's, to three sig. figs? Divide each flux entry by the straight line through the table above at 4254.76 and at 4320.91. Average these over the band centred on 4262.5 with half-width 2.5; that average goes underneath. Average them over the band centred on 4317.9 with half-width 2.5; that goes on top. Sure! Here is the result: 1.02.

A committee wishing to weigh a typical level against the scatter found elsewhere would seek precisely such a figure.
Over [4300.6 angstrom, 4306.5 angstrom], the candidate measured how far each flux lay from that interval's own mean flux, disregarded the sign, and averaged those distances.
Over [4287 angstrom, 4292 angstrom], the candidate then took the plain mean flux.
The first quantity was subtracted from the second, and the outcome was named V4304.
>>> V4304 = 3.8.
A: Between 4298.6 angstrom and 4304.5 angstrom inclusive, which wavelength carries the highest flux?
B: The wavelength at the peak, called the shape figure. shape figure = 4304.03 angstrom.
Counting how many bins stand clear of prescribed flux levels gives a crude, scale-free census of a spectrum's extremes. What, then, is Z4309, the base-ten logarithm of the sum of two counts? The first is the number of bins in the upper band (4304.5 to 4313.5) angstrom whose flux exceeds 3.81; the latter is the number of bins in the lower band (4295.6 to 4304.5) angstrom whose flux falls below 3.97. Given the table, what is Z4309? 0.95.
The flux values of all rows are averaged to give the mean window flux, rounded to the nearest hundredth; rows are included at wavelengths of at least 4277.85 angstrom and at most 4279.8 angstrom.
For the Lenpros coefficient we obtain 4.21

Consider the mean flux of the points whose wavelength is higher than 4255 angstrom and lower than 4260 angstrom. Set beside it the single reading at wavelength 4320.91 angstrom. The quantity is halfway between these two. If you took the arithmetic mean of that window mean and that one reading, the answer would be 4.24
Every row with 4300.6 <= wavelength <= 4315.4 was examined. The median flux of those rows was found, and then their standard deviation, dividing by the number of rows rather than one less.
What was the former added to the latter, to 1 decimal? 3.6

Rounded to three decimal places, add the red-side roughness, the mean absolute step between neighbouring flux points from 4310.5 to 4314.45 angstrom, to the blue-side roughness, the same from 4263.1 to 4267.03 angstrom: 0.113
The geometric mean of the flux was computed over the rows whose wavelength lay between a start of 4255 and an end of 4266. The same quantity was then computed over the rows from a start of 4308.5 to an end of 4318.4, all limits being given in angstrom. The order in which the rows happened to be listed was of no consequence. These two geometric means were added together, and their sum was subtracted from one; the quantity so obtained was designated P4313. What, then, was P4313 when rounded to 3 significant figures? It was -6.98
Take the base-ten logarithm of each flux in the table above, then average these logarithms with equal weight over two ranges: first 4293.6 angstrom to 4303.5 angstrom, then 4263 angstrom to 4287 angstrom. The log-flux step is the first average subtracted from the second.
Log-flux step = 0.063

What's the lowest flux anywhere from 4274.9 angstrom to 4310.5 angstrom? 3.1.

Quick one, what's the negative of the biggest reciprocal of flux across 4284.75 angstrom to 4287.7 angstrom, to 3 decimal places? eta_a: -0.279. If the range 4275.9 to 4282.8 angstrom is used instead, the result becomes -0.244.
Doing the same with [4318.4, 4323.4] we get -0.246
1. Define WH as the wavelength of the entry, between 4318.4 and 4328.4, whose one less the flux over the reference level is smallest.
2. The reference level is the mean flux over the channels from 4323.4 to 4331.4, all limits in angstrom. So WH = 4318.92 angstrom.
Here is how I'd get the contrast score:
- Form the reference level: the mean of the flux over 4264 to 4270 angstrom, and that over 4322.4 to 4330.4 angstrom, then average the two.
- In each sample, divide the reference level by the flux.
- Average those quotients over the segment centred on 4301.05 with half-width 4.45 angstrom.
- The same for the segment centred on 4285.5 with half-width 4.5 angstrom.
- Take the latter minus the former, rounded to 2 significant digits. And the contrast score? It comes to -0.16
